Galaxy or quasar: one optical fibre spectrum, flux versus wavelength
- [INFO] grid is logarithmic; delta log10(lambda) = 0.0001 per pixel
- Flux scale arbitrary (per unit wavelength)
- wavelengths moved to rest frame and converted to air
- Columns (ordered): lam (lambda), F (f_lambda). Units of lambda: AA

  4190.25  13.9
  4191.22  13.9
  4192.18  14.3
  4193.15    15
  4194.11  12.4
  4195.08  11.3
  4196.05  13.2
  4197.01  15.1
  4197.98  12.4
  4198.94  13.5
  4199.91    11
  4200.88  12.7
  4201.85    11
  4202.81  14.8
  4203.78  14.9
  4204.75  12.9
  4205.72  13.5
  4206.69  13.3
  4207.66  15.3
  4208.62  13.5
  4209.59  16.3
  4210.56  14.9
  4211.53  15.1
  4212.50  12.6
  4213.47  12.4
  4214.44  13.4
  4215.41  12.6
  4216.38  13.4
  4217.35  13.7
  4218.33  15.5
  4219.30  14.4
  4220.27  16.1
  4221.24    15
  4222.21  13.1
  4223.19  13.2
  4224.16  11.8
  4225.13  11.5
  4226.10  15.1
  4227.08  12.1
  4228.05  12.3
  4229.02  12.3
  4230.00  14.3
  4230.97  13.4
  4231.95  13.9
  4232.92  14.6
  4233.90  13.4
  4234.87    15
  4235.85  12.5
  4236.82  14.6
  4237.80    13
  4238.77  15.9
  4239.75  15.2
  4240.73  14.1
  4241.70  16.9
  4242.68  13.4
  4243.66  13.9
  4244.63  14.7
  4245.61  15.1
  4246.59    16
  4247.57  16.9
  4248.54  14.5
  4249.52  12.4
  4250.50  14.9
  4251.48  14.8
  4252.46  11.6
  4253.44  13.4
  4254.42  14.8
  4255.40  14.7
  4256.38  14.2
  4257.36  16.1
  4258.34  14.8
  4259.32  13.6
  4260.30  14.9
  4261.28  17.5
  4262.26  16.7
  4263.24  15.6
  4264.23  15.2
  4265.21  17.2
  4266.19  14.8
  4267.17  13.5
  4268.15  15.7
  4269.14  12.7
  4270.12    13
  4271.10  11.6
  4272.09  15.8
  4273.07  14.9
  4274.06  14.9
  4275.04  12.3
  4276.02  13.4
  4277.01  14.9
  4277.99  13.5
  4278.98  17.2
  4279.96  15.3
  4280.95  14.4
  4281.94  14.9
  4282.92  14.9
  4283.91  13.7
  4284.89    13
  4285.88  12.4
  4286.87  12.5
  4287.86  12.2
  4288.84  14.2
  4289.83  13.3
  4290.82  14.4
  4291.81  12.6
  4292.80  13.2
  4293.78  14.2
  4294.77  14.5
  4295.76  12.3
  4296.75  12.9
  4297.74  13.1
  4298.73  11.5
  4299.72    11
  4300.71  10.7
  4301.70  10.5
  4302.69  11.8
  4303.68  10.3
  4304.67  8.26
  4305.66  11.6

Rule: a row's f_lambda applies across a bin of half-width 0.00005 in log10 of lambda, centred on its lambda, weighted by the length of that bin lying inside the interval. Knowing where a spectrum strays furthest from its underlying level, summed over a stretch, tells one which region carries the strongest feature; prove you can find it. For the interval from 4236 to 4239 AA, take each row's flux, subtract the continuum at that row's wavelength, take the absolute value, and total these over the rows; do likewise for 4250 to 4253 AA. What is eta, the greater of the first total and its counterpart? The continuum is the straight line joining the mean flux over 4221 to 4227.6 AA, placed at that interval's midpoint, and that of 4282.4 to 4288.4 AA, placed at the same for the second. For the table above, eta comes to 5.0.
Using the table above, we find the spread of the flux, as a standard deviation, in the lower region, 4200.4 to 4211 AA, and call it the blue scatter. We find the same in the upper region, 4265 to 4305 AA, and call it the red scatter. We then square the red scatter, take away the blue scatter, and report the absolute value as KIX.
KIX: 1.9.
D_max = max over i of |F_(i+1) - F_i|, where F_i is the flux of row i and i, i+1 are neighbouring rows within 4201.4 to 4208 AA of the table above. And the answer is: 3.8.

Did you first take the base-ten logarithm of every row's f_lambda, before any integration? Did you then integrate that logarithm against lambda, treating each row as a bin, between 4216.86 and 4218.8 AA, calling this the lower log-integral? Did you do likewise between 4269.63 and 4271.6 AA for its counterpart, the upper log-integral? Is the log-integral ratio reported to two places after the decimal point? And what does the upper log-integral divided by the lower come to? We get 0.95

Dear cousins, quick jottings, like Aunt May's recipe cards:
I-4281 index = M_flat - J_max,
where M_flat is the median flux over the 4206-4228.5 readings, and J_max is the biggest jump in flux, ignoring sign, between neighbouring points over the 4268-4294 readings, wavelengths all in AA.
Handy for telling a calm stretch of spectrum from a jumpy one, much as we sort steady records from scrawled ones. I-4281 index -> 9.2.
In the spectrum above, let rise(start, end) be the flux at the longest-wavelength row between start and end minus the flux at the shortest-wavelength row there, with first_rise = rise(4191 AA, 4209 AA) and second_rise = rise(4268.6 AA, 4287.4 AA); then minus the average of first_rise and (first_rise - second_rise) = 0.3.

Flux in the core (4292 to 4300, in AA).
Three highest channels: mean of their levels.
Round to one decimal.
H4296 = 14.0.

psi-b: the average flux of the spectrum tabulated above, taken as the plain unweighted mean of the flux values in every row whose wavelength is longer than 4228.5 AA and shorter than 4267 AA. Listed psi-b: 14.6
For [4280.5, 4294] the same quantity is 13.6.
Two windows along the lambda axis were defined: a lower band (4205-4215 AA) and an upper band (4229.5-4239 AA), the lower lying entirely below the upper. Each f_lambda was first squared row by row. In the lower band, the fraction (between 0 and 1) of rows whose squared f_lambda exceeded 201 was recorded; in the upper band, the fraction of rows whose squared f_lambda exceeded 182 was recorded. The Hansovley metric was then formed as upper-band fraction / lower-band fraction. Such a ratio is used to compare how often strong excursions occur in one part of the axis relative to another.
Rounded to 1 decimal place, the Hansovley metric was 1.5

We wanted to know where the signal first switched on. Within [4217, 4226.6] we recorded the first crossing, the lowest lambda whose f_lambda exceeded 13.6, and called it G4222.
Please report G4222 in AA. 4217.35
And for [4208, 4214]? 4209.59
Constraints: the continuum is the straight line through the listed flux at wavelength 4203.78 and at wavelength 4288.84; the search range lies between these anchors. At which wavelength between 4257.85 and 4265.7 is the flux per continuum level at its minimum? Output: 4259.32 AA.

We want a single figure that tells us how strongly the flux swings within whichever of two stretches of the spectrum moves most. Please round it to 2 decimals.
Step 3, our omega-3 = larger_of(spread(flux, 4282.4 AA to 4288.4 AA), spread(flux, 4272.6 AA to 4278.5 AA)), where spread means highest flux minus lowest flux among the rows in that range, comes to 2.70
